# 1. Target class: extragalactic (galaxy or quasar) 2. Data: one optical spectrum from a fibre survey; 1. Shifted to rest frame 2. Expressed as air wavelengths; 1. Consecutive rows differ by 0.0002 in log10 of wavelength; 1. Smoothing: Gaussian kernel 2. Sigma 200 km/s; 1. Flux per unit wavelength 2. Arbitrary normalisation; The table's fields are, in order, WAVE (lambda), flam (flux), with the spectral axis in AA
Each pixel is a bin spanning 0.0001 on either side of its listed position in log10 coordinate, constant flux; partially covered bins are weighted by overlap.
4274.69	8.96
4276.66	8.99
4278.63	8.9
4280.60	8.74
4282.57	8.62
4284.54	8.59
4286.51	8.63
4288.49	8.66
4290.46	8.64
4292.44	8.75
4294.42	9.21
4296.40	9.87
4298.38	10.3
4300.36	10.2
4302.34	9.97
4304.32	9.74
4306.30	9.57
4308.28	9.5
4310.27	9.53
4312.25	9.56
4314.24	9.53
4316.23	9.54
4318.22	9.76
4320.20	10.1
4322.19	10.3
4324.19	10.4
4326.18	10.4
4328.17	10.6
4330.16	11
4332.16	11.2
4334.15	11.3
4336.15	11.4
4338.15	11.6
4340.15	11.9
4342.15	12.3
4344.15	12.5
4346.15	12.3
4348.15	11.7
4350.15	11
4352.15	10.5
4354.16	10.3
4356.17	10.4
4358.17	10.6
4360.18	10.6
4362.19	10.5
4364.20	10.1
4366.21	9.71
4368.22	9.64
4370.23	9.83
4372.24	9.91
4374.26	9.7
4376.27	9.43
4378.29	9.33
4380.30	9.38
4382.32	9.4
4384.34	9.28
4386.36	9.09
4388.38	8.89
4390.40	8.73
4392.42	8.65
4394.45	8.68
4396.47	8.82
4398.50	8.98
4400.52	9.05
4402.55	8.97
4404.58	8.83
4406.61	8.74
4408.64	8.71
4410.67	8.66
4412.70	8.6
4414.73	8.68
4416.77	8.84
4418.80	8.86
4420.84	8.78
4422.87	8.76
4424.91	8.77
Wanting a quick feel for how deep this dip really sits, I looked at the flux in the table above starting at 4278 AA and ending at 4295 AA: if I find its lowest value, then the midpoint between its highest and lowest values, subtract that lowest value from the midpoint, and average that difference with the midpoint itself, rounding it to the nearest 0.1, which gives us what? 4.6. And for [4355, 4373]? 5.3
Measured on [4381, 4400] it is 4.7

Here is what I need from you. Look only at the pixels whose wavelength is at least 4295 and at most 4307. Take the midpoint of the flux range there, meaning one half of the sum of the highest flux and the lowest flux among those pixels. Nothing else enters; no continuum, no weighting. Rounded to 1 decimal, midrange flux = 9.9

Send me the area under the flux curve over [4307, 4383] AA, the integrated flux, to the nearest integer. 794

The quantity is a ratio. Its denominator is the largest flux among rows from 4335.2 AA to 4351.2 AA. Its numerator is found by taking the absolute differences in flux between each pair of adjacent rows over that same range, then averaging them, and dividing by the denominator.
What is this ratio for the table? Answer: 0.030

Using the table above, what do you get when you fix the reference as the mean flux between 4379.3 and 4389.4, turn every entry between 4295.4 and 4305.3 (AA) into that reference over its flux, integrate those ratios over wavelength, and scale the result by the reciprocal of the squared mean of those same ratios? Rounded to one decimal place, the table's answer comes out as 10.8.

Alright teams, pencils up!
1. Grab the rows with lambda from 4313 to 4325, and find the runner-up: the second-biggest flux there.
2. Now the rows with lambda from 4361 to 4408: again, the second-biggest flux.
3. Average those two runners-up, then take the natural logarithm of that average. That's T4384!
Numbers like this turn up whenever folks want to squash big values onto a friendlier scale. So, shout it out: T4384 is 2.32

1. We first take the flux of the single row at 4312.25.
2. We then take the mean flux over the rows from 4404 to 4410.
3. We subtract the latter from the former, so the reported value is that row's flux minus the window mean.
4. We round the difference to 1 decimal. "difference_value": 0.8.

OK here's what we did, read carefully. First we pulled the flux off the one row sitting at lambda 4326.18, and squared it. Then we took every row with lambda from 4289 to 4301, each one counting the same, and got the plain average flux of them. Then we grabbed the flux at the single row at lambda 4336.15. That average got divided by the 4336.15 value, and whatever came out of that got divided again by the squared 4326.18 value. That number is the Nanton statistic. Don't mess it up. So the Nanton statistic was 0.0077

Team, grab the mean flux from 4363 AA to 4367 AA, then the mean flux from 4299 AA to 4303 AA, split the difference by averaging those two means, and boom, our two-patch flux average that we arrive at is 10.0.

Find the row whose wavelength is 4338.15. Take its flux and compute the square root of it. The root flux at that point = 3.41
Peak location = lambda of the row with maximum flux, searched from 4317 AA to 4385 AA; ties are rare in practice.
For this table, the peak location 4344.15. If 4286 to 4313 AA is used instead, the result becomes 4298.38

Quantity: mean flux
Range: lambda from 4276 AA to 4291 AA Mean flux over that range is 8.7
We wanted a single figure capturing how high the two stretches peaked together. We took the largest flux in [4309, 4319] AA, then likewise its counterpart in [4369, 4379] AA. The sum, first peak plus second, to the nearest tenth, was 19.7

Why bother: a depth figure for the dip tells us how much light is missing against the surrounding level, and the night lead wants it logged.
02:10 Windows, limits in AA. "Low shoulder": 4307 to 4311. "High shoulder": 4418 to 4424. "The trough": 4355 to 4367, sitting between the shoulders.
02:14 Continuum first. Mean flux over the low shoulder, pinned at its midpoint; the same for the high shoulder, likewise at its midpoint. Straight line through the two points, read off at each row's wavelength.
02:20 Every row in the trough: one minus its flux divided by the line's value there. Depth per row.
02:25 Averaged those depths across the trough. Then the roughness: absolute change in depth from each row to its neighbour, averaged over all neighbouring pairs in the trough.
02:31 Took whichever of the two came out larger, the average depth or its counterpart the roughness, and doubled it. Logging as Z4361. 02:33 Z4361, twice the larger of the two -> 0.047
